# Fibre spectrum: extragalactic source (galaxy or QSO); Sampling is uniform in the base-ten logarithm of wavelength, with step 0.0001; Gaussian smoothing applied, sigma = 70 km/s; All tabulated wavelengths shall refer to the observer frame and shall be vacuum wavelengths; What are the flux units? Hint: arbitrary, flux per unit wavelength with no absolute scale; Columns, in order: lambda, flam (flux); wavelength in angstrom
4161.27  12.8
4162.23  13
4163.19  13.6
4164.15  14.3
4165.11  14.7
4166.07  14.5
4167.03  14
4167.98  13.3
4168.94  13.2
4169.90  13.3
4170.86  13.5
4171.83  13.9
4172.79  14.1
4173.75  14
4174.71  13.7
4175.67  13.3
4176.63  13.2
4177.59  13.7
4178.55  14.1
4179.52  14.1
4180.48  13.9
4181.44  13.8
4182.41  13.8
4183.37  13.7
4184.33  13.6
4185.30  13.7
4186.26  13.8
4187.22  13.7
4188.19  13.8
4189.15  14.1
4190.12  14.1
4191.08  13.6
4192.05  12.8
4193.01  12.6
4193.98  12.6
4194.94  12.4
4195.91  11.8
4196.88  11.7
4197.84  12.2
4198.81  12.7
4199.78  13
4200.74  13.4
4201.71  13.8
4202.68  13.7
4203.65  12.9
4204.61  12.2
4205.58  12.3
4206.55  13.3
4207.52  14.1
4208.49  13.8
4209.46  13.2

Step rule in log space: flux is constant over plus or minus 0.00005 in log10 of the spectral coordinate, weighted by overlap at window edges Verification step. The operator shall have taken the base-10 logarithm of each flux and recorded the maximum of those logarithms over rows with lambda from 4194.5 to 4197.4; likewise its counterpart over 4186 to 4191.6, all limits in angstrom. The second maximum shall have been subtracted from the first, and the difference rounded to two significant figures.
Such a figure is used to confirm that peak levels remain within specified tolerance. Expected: -0.056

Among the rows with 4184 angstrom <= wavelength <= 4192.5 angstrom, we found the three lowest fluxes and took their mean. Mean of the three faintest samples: 13.33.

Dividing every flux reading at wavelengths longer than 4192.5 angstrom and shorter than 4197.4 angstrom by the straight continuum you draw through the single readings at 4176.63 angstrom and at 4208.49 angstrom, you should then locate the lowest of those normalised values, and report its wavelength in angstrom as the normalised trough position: 4196.88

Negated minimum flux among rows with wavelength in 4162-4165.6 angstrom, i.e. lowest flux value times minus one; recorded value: -13.0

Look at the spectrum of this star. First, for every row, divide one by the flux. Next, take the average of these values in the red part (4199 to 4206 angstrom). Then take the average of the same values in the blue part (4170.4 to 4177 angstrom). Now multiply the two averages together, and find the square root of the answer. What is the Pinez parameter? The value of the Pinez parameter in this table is 0.0750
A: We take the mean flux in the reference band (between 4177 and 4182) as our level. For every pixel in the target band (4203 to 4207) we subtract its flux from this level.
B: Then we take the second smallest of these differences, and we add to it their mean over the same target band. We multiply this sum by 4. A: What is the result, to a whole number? 9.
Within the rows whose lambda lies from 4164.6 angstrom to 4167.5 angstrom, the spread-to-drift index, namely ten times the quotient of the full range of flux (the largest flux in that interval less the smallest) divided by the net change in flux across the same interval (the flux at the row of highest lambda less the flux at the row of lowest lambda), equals -10.0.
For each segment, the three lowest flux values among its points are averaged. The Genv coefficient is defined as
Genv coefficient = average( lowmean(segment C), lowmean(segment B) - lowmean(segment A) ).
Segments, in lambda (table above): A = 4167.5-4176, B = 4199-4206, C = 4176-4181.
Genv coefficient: 6.40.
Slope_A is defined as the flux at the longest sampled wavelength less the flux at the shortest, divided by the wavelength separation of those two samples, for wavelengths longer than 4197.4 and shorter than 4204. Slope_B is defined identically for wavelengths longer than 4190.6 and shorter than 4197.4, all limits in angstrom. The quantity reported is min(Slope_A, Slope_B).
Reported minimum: -0.33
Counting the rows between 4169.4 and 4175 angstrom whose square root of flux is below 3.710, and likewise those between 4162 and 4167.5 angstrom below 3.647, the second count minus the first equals -2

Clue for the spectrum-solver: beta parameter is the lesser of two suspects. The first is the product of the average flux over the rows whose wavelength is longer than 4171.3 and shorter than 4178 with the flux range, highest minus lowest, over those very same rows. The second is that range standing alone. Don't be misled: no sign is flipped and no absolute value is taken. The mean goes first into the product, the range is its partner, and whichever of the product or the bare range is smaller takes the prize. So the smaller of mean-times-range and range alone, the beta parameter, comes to 0.90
